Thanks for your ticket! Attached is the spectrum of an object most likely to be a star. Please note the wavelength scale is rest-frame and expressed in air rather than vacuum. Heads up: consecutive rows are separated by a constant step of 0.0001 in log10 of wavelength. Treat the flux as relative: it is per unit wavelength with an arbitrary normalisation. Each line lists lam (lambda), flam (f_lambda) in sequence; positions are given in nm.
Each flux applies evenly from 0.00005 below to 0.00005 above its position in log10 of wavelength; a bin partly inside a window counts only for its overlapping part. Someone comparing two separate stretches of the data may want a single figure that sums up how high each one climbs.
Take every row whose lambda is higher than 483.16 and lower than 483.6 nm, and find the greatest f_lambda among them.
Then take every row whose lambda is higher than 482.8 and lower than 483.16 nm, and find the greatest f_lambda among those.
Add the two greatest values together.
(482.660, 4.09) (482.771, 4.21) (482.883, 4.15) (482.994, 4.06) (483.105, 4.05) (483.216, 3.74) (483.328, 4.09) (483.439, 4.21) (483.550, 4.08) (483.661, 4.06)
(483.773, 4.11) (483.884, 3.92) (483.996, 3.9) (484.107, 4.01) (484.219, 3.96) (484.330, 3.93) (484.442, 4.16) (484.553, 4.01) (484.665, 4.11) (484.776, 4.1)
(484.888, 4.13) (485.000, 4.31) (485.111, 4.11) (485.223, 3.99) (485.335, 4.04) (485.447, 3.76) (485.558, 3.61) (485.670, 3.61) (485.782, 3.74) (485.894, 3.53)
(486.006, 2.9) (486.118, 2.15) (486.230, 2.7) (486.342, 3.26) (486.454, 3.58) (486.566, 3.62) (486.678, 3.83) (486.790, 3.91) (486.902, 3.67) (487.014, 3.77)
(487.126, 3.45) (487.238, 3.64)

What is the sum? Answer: 8.36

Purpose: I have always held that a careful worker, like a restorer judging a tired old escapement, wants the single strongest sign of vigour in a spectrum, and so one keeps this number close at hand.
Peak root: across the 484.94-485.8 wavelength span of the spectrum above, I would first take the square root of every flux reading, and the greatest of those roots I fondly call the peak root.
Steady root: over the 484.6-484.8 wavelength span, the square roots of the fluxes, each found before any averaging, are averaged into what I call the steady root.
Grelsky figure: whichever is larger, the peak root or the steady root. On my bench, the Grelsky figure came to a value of 2.08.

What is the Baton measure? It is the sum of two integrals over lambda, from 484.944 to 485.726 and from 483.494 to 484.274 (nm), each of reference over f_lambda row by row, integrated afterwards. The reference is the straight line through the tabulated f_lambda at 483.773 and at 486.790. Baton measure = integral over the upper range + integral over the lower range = 1.60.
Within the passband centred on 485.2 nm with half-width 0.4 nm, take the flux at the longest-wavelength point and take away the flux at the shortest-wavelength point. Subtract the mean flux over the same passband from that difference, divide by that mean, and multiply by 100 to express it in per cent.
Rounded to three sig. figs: -113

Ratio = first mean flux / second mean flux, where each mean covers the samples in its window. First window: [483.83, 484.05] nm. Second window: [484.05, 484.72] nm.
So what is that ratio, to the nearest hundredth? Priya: 0.97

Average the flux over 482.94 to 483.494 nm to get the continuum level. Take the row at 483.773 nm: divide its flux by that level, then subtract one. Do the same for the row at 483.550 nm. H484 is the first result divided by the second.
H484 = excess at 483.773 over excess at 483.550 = 1.6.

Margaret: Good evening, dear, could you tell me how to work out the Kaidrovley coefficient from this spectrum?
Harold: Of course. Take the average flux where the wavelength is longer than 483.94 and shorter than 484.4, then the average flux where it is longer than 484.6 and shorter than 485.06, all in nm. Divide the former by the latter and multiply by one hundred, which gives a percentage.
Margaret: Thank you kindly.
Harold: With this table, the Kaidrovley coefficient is 95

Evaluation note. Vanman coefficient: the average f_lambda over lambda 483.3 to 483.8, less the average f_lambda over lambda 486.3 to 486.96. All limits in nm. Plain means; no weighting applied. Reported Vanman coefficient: 0.46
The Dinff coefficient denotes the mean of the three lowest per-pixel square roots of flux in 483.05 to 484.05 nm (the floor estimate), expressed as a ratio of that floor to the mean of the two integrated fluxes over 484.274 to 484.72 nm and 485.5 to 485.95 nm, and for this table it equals 1.14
